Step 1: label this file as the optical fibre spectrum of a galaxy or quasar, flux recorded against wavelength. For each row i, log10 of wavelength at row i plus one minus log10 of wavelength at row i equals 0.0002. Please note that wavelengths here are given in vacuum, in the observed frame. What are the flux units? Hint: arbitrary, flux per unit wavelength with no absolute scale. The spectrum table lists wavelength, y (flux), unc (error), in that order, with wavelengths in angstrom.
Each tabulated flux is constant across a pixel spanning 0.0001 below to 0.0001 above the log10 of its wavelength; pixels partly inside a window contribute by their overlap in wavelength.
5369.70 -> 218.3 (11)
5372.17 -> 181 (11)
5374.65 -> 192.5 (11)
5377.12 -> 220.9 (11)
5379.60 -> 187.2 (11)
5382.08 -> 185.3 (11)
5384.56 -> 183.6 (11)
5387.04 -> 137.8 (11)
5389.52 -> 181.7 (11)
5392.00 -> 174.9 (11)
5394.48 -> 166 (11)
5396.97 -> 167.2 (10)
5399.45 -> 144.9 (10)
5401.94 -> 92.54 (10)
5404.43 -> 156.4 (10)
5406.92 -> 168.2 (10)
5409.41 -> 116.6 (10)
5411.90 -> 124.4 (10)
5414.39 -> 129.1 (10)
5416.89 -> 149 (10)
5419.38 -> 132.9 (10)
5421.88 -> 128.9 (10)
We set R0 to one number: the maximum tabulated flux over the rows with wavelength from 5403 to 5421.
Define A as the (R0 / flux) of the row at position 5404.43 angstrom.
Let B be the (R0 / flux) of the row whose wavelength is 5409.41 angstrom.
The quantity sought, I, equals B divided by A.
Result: 1.3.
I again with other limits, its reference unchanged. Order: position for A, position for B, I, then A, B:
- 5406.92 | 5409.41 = 1.4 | 1.0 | 1.4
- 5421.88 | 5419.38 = 1.0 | 1.3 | 1.3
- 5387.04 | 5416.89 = 0.9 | 1.2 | 1.1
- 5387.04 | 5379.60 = 0.7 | 1.2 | 0.9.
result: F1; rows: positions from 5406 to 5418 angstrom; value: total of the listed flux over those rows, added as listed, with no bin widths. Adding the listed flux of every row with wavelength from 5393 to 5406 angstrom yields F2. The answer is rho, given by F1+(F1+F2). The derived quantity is 2102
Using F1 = 687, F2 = 727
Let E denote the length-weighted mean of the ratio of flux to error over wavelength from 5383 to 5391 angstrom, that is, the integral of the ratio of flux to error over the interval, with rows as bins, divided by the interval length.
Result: 15.3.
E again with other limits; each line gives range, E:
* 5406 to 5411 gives 14.0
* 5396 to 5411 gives 14.0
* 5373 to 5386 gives 17.5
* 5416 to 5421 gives 14.0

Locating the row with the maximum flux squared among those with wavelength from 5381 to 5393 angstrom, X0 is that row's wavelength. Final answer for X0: 5382.08 angstrom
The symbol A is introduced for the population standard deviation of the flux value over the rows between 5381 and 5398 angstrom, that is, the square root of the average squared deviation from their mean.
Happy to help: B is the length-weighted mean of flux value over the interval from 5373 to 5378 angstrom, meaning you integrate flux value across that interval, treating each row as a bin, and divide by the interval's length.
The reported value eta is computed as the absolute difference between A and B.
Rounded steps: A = 15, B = 204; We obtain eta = 188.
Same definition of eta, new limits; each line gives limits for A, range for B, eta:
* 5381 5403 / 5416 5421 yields 111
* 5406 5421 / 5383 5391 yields 152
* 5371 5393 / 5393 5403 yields 124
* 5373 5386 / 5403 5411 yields 131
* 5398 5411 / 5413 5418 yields 111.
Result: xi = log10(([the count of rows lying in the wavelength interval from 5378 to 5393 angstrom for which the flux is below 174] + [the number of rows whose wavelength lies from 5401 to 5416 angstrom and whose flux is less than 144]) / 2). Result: 0.40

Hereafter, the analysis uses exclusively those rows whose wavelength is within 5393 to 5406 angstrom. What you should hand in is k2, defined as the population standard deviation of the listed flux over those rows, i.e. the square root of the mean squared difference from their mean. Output 27.6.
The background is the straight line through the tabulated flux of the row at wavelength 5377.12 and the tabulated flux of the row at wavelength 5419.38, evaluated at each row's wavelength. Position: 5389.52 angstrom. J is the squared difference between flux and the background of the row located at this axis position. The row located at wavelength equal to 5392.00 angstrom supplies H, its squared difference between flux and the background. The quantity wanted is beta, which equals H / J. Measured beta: 1.3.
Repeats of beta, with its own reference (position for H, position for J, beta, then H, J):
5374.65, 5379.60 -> 1.4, 1125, 814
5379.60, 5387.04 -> 0.2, 814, 3899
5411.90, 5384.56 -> 1.2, 580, 476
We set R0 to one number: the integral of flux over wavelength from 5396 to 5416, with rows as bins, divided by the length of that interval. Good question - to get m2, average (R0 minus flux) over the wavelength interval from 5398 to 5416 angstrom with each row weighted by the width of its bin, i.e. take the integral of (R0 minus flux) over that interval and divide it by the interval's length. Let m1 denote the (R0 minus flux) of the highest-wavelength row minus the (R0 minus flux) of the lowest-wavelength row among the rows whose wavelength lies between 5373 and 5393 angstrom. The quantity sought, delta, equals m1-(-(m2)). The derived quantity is 21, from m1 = 18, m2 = 3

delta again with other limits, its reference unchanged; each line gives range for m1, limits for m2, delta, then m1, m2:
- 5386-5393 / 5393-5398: -67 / -37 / -30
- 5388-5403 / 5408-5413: 104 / 89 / 15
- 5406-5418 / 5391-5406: 6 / 19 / -13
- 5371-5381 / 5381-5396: -40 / -6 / -34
